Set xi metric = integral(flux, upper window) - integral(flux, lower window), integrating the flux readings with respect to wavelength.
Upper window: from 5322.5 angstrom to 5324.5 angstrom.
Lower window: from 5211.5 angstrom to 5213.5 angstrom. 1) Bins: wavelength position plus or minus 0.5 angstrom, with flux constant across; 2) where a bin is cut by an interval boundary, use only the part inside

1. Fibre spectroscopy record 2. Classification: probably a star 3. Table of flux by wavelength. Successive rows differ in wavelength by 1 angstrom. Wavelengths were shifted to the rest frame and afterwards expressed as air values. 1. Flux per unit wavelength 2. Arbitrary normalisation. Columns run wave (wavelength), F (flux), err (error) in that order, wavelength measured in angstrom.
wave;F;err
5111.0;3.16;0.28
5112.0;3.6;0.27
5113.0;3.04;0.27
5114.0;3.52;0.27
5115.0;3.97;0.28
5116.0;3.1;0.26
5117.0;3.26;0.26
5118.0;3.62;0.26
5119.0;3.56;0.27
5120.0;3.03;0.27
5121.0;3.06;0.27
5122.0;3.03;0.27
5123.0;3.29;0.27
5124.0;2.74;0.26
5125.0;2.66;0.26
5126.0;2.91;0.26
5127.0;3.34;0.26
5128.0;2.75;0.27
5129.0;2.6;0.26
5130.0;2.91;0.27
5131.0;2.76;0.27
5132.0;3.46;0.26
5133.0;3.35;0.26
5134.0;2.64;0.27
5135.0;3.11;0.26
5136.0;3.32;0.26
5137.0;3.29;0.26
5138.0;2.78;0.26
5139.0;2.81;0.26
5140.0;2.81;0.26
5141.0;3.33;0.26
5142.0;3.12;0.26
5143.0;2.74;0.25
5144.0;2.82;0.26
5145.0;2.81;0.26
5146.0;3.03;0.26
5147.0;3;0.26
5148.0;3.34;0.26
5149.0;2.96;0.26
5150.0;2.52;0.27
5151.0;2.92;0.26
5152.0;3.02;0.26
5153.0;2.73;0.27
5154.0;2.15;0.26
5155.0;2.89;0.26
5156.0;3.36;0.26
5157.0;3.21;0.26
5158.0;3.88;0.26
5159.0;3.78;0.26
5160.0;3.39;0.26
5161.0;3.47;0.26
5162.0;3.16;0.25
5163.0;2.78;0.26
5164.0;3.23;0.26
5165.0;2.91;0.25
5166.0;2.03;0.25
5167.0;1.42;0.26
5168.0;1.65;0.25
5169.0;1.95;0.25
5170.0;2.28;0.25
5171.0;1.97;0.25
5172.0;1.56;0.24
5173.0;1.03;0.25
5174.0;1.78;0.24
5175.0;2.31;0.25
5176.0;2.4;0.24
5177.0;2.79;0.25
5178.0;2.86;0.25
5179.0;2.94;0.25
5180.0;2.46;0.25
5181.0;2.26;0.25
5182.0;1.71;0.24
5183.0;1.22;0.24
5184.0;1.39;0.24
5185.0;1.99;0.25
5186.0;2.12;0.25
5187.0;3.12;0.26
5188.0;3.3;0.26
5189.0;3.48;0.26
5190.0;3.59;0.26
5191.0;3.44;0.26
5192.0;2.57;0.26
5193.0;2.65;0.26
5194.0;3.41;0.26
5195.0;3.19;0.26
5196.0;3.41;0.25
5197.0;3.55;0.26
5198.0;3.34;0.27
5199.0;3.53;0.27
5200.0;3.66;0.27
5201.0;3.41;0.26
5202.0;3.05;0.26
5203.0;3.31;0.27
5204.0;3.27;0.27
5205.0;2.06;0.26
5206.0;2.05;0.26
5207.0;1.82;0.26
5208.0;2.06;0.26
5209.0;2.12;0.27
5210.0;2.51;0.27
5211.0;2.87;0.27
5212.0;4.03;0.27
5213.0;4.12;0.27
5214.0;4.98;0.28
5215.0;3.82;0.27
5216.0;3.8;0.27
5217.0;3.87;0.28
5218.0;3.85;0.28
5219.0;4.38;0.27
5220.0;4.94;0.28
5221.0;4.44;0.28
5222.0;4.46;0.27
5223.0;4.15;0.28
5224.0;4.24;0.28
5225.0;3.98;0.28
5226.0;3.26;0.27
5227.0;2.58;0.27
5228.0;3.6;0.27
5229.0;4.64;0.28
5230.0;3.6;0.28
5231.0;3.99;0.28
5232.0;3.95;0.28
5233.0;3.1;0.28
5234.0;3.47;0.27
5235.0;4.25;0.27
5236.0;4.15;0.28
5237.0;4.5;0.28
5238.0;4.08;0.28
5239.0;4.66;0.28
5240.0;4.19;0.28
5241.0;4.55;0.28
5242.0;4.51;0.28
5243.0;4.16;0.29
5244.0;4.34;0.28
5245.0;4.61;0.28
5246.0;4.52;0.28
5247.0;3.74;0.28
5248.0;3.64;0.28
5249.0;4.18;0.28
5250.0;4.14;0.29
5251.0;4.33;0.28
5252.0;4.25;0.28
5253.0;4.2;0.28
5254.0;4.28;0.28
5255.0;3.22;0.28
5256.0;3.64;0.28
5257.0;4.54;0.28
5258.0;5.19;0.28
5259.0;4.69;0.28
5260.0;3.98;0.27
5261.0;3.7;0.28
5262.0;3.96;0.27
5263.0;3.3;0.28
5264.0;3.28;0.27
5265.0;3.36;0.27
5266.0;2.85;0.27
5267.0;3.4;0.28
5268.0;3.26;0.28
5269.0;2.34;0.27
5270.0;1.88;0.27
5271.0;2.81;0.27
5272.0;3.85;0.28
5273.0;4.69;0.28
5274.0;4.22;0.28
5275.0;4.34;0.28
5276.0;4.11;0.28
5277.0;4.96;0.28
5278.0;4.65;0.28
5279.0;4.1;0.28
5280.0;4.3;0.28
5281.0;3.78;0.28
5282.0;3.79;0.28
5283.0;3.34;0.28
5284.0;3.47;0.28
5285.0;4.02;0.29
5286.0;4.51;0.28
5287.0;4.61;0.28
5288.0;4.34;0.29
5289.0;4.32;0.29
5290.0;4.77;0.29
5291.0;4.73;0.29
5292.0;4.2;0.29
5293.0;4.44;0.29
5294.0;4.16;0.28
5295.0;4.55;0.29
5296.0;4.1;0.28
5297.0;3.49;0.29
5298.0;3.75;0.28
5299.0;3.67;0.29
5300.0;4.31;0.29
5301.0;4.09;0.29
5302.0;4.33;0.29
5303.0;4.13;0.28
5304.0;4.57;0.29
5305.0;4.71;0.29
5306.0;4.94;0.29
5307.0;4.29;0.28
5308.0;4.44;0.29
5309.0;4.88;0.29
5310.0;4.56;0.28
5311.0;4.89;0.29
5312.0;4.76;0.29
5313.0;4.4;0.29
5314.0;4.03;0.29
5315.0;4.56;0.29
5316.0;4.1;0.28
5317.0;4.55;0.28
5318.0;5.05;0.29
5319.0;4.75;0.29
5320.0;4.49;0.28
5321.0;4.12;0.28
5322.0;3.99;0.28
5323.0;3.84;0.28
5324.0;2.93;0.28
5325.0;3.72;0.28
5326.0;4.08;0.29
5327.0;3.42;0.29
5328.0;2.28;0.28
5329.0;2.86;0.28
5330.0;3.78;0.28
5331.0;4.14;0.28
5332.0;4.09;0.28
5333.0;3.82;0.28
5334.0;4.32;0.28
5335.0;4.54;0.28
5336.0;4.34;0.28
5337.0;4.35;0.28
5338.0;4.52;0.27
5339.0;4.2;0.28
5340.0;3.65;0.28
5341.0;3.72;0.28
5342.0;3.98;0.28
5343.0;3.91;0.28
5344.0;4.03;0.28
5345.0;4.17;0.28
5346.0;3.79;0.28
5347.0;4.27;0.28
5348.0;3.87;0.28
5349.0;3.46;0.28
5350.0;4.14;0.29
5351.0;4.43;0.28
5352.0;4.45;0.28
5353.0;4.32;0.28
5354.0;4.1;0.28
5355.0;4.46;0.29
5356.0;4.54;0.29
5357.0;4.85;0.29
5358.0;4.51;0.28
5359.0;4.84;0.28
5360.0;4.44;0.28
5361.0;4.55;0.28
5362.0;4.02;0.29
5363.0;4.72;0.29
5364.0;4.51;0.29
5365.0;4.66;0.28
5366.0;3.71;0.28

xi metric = -1.4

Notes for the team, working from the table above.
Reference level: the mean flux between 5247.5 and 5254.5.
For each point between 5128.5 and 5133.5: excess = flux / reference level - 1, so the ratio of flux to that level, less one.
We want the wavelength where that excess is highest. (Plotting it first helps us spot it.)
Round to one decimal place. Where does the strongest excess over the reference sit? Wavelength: 5132.0 angstrom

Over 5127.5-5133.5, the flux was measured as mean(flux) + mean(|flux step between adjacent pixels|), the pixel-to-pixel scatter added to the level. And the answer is 3.3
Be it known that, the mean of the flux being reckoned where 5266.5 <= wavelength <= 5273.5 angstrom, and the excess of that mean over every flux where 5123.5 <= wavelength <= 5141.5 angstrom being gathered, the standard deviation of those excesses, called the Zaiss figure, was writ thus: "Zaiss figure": 0.29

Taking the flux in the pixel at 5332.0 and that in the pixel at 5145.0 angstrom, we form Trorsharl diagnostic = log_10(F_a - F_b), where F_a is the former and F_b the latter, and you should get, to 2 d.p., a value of 0.11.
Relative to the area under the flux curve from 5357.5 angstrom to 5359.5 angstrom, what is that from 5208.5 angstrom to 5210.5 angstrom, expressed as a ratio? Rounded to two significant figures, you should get 0.50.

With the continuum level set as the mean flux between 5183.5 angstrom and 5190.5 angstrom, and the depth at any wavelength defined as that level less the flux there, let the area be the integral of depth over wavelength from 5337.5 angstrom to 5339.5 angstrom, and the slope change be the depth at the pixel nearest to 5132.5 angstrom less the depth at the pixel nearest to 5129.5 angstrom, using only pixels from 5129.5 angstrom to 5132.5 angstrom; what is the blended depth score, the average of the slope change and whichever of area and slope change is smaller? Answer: -2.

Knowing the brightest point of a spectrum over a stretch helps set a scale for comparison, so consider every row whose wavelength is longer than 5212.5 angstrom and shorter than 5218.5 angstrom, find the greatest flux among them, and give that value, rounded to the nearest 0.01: 4.98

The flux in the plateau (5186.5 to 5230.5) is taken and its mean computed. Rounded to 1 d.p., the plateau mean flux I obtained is 3.4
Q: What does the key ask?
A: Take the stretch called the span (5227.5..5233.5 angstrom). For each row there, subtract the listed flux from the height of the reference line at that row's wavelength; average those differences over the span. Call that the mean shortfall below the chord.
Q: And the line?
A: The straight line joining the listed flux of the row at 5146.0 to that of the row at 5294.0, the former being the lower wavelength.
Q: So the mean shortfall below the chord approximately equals -0.1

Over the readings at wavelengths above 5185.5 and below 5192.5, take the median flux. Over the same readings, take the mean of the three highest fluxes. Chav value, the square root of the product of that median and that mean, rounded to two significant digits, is 3.4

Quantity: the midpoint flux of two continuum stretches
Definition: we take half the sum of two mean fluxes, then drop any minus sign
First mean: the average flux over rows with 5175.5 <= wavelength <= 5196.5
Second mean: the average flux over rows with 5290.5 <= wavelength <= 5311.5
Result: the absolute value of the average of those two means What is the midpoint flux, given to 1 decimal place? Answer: 3.5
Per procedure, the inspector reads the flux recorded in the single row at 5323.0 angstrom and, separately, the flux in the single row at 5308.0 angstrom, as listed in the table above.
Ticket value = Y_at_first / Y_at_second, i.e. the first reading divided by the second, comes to 0.86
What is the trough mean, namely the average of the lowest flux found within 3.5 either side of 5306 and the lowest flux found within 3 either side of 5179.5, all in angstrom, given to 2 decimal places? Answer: 2.92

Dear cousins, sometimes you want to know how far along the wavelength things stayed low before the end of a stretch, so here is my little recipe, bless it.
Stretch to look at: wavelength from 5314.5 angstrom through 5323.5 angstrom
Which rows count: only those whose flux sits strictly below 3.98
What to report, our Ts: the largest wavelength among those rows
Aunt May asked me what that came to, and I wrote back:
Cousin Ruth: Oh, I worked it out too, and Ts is 5323.0 angstrom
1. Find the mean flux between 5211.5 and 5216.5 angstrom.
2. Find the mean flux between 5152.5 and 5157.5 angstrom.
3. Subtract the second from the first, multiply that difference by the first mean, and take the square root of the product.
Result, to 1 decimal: 2.3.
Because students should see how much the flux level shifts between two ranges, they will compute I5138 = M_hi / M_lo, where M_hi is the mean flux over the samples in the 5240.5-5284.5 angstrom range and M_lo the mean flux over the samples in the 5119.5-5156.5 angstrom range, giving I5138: 1.33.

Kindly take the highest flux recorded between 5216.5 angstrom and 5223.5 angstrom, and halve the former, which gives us 2.47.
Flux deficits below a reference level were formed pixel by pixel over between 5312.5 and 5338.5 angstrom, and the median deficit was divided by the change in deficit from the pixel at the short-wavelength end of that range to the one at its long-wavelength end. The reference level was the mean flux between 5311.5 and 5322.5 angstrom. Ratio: -2.7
